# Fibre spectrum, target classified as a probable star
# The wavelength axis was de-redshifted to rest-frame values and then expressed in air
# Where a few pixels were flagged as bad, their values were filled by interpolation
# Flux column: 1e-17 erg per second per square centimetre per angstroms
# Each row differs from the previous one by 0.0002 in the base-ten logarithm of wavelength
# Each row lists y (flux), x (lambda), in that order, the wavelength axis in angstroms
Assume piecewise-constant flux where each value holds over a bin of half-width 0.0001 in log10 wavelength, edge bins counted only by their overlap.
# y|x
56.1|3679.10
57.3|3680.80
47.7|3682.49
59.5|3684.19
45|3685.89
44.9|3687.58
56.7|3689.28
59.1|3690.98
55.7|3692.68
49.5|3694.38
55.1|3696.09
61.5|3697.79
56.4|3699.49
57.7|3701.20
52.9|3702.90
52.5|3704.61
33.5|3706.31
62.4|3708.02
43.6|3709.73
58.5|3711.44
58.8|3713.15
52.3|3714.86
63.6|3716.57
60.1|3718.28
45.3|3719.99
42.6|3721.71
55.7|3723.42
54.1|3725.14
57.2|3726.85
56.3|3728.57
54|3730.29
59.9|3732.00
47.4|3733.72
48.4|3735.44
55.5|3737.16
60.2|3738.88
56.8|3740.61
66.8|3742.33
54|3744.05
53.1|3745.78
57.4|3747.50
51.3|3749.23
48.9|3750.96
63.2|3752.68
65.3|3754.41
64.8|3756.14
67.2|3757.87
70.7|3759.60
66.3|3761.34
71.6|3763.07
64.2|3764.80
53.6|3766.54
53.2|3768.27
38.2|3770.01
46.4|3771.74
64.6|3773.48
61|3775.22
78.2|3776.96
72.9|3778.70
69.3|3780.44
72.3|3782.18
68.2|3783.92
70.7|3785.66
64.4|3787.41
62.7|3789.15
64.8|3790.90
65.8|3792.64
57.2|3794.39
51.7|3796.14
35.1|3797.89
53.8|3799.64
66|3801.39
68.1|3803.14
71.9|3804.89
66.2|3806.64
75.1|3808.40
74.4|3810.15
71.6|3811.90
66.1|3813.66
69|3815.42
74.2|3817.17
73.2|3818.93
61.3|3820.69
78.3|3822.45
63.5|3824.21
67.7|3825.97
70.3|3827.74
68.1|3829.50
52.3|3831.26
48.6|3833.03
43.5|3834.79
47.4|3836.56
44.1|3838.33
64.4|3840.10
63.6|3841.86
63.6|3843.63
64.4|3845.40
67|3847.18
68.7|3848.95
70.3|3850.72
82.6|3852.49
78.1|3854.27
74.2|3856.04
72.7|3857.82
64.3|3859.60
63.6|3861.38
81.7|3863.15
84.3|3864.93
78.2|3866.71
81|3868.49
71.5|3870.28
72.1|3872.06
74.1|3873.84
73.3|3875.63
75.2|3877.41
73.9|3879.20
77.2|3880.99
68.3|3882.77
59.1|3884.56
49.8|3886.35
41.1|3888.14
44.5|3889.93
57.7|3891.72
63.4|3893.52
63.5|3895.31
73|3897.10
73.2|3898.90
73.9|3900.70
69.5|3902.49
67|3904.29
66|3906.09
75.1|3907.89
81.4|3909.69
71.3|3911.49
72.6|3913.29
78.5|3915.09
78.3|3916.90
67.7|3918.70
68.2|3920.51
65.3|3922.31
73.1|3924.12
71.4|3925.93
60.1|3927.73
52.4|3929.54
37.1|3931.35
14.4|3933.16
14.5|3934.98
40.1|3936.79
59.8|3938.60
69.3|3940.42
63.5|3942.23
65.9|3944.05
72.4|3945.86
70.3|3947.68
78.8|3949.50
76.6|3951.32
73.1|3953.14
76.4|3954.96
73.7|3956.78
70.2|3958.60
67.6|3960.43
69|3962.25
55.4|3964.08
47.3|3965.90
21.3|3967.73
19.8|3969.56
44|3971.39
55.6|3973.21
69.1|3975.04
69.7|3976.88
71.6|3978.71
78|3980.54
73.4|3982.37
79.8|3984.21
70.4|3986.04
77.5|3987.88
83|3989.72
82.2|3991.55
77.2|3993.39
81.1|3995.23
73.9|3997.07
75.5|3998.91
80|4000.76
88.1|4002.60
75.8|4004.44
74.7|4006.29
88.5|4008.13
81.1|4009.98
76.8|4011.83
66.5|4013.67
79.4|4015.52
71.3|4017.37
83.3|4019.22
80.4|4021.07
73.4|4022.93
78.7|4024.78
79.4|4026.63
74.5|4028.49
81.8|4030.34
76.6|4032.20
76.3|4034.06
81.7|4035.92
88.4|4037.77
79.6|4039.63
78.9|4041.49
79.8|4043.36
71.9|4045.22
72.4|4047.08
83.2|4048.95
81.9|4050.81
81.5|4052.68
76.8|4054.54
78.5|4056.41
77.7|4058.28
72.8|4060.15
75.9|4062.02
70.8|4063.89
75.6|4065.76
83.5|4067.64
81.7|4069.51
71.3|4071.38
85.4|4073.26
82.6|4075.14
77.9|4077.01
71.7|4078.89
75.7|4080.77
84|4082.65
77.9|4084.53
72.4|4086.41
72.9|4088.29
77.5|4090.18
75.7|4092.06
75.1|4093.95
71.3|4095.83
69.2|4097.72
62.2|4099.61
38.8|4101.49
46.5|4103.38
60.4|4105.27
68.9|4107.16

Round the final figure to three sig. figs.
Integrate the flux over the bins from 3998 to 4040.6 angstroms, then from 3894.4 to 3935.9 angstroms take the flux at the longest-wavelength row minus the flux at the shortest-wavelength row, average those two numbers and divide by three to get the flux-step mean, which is 551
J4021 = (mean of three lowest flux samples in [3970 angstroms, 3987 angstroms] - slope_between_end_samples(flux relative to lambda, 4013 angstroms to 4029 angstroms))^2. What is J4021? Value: 3102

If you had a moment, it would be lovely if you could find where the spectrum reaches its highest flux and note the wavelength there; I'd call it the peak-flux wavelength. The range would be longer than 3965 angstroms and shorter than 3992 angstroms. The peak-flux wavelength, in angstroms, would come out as 3989.72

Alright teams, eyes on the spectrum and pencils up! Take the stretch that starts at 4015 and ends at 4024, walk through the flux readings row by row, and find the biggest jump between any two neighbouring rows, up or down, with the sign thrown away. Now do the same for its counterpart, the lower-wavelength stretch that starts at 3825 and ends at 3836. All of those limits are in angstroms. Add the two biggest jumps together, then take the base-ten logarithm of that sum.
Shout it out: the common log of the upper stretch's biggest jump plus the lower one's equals 1.44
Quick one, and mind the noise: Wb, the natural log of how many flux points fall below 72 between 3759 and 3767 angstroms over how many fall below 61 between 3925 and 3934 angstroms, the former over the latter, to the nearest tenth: 0.2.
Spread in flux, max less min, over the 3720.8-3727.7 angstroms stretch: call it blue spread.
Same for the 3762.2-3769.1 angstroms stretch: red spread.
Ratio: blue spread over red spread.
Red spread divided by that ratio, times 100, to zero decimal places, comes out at 2319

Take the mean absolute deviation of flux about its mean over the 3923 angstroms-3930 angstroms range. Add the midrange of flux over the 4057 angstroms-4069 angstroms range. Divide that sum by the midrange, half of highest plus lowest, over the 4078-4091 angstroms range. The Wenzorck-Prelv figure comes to 1.1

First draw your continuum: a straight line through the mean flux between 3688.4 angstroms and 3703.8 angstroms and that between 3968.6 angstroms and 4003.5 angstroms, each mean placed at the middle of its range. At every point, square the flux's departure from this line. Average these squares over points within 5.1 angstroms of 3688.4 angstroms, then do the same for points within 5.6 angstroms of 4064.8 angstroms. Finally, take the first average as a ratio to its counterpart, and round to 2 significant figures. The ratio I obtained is 1.9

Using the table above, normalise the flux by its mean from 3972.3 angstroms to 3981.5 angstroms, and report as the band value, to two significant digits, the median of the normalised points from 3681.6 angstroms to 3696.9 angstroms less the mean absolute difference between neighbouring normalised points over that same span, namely 0.70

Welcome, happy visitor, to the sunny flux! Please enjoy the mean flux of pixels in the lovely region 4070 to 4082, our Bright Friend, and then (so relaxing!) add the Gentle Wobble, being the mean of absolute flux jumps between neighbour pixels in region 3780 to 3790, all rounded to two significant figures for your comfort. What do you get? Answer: 81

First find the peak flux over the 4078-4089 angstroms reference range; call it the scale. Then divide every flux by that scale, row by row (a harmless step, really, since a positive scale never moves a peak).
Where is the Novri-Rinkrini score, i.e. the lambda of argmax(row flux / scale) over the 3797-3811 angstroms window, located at 3808.40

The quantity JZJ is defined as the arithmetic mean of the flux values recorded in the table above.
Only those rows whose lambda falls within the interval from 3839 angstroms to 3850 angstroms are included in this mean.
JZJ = 65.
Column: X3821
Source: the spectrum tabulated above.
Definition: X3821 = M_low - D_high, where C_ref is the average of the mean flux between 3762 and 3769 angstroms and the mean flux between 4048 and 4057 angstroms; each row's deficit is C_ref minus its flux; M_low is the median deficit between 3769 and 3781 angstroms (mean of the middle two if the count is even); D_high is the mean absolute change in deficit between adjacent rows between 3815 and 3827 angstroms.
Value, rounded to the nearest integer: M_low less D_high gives -3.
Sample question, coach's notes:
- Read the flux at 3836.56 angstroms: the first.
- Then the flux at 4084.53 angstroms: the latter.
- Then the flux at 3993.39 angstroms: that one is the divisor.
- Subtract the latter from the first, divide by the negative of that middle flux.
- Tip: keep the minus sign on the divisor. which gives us 0.4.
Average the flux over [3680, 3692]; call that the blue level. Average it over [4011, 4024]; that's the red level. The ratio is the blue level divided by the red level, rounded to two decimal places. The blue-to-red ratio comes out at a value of 0.70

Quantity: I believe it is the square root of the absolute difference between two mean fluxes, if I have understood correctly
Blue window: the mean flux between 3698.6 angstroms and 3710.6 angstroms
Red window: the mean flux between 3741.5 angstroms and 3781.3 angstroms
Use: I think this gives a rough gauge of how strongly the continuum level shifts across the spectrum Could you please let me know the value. 3.1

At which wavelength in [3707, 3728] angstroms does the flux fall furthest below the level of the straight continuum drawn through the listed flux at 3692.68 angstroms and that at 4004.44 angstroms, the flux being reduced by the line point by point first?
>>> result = 3721.71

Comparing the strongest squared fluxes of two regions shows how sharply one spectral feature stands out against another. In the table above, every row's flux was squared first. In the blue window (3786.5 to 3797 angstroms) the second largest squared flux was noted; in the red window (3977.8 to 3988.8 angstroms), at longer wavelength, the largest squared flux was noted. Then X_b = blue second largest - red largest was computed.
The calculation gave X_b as -2169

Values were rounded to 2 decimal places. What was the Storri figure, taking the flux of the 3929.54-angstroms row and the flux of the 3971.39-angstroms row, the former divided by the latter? 1.19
